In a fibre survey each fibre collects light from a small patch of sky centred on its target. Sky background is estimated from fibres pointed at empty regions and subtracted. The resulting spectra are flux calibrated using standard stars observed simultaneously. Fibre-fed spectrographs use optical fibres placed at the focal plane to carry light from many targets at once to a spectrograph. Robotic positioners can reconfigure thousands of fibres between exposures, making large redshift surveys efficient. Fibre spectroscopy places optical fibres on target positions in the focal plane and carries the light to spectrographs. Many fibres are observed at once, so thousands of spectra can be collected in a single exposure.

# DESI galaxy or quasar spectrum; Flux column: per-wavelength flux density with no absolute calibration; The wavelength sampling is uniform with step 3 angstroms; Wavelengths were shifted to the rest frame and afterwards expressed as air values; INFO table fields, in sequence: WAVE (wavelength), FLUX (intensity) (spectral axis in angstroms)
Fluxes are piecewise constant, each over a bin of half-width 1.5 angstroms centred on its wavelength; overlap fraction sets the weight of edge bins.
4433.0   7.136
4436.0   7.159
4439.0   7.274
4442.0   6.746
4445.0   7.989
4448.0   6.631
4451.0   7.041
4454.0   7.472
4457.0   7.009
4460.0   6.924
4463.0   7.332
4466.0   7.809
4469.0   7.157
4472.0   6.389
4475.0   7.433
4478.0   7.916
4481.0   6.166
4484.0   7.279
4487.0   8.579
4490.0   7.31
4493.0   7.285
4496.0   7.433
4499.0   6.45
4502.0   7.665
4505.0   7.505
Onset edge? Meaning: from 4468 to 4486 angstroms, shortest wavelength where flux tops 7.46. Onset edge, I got 4478.0 angstroms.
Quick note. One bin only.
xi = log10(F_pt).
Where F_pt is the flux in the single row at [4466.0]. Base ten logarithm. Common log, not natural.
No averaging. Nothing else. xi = 0.89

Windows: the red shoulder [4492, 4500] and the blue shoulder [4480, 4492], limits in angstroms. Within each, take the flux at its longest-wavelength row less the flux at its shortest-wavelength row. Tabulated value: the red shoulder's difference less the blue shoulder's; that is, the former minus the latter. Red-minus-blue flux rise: -2.0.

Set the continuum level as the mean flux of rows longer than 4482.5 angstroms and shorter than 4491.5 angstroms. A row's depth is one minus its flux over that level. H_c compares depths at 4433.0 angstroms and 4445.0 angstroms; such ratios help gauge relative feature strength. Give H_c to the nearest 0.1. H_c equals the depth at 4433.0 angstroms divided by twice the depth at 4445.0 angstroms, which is -1.1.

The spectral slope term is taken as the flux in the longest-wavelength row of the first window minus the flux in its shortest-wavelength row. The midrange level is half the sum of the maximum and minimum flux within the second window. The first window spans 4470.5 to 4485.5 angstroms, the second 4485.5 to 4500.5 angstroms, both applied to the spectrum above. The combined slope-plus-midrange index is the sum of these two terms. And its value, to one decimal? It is 8.4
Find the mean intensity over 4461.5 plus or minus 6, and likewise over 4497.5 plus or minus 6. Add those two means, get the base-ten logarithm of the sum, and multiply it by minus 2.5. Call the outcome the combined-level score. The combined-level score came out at -2.90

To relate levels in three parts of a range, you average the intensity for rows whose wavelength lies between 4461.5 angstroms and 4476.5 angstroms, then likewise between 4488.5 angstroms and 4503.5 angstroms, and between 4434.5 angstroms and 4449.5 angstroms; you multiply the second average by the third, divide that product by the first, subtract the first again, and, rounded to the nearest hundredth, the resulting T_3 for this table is -0.06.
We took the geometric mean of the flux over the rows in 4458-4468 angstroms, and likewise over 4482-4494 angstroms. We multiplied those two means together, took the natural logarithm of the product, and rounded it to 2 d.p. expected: 4.02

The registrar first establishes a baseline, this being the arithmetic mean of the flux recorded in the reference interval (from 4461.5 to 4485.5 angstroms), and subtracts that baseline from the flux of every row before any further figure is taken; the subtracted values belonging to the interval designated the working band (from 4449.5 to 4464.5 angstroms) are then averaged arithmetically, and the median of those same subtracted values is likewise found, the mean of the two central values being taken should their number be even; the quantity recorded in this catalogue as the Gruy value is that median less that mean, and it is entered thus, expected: -0.1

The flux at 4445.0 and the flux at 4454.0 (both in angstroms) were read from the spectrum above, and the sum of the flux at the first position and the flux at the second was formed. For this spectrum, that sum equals 15.5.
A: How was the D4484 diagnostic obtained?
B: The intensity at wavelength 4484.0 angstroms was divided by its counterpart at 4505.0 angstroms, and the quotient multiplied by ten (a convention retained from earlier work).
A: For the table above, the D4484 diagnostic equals 9.7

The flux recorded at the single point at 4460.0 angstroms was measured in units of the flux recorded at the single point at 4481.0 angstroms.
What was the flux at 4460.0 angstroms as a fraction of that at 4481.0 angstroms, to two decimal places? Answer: 1.12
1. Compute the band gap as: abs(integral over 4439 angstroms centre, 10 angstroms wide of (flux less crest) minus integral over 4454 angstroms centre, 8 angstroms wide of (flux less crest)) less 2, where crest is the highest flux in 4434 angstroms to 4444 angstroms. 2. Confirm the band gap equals -1.0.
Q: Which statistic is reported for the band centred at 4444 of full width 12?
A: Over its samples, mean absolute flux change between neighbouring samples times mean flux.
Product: 7.5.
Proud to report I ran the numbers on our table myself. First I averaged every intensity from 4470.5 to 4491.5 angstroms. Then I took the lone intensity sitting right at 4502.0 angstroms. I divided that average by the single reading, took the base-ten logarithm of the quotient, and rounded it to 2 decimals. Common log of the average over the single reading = -0.02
